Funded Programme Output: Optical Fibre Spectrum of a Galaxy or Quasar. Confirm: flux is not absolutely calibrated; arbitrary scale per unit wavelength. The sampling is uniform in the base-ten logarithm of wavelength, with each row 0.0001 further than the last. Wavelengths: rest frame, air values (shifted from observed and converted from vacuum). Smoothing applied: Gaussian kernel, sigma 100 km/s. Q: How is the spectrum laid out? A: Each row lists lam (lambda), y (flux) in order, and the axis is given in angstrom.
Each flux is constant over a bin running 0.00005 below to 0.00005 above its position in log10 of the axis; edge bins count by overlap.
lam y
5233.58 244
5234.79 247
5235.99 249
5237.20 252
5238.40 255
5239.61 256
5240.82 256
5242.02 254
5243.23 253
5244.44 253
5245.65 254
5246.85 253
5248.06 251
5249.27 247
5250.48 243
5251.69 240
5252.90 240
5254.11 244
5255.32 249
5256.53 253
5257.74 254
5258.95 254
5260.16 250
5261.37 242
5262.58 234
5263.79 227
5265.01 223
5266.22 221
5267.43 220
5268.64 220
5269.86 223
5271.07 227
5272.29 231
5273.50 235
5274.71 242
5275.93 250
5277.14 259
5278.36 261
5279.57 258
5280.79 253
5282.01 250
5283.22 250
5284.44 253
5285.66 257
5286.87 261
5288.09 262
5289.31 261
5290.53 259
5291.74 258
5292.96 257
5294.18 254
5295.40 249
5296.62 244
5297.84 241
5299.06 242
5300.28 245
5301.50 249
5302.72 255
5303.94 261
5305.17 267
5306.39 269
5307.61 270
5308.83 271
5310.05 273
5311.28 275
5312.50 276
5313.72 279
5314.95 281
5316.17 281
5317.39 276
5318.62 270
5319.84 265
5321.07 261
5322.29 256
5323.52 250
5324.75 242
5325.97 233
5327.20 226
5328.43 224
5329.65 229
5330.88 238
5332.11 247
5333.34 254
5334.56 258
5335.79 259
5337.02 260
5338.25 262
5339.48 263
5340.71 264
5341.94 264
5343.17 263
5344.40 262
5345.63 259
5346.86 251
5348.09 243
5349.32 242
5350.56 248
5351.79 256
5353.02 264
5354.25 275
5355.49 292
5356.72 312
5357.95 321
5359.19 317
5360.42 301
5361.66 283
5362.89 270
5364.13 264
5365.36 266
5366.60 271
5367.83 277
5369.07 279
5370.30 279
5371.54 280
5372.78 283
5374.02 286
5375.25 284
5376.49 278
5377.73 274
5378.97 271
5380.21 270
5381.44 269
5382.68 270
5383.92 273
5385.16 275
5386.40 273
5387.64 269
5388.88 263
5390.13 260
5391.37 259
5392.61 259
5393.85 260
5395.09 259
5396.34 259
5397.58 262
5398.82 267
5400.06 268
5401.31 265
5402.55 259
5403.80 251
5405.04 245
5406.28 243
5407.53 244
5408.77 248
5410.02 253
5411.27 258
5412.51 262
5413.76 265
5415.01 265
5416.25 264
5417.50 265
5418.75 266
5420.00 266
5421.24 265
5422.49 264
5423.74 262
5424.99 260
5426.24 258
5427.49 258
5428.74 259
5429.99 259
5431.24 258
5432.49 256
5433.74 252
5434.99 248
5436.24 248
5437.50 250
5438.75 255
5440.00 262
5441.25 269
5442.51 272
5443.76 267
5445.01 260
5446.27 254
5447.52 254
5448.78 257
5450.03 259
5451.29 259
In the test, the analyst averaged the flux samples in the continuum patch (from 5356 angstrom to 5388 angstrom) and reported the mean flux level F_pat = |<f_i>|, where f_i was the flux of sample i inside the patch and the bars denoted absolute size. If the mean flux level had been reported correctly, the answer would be 281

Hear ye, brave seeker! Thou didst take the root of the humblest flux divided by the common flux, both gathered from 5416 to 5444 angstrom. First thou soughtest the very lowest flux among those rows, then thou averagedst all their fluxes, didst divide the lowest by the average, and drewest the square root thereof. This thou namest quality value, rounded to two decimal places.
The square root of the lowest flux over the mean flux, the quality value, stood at 0.98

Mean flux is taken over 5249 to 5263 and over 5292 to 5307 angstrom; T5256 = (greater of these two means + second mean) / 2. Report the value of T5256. 253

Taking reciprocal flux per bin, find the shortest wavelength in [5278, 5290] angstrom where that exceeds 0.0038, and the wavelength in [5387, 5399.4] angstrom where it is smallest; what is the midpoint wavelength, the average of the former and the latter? 5333.0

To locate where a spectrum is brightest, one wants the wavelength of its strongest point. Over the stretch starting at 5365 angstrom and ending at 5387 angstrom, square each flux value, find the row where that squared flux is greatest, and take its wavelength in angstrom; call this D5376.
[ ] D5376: 5374.02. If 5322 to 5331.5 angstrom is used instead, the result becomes 5322.29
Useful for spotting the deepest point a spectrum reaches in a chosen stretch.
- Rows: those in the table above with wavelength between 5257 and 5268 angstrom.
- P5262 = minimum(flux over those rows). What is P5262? 220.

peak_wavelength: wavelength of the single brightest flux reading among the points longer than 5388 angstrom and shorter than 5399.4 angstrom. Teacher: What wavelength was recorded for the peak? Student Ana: 5398.82 angstrom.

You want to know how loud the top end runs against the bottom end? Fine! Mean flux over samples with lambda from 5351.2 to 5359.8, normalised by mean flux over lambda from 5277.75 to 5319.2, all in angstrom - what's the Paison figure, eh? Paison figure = 1.12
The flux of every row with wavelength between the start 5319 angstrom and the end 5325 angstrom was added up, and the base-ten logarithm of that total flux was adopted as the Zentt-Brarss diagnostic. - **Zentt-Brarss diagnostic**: 3.11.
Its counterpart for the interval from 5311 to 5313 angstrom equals 2.74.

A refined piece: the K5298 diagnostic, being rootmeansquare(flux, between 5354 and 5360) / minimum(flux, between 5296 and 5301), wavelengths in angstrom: 1.26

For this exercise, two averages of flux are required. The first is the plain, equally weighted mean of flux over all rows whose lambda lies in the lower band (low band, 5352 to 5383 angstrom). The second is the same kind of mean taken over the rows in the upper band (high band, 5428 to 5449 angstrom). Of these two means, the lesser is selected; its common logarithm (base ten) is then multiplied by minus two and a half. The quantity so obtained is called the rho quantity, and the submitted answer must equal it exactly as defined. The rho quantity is -6.03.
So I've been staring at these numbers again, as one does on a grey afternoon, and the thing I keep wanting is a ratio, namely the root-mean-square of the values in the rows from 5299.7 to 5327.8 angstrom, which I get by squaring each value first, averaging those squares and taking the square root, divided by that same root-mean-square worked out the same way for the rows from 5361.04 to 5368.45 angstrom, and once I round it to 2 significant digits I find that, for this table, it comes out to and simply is 0.97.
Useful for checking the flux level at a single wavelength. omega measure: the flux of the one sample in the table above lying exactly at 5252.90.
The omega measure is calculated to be 240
